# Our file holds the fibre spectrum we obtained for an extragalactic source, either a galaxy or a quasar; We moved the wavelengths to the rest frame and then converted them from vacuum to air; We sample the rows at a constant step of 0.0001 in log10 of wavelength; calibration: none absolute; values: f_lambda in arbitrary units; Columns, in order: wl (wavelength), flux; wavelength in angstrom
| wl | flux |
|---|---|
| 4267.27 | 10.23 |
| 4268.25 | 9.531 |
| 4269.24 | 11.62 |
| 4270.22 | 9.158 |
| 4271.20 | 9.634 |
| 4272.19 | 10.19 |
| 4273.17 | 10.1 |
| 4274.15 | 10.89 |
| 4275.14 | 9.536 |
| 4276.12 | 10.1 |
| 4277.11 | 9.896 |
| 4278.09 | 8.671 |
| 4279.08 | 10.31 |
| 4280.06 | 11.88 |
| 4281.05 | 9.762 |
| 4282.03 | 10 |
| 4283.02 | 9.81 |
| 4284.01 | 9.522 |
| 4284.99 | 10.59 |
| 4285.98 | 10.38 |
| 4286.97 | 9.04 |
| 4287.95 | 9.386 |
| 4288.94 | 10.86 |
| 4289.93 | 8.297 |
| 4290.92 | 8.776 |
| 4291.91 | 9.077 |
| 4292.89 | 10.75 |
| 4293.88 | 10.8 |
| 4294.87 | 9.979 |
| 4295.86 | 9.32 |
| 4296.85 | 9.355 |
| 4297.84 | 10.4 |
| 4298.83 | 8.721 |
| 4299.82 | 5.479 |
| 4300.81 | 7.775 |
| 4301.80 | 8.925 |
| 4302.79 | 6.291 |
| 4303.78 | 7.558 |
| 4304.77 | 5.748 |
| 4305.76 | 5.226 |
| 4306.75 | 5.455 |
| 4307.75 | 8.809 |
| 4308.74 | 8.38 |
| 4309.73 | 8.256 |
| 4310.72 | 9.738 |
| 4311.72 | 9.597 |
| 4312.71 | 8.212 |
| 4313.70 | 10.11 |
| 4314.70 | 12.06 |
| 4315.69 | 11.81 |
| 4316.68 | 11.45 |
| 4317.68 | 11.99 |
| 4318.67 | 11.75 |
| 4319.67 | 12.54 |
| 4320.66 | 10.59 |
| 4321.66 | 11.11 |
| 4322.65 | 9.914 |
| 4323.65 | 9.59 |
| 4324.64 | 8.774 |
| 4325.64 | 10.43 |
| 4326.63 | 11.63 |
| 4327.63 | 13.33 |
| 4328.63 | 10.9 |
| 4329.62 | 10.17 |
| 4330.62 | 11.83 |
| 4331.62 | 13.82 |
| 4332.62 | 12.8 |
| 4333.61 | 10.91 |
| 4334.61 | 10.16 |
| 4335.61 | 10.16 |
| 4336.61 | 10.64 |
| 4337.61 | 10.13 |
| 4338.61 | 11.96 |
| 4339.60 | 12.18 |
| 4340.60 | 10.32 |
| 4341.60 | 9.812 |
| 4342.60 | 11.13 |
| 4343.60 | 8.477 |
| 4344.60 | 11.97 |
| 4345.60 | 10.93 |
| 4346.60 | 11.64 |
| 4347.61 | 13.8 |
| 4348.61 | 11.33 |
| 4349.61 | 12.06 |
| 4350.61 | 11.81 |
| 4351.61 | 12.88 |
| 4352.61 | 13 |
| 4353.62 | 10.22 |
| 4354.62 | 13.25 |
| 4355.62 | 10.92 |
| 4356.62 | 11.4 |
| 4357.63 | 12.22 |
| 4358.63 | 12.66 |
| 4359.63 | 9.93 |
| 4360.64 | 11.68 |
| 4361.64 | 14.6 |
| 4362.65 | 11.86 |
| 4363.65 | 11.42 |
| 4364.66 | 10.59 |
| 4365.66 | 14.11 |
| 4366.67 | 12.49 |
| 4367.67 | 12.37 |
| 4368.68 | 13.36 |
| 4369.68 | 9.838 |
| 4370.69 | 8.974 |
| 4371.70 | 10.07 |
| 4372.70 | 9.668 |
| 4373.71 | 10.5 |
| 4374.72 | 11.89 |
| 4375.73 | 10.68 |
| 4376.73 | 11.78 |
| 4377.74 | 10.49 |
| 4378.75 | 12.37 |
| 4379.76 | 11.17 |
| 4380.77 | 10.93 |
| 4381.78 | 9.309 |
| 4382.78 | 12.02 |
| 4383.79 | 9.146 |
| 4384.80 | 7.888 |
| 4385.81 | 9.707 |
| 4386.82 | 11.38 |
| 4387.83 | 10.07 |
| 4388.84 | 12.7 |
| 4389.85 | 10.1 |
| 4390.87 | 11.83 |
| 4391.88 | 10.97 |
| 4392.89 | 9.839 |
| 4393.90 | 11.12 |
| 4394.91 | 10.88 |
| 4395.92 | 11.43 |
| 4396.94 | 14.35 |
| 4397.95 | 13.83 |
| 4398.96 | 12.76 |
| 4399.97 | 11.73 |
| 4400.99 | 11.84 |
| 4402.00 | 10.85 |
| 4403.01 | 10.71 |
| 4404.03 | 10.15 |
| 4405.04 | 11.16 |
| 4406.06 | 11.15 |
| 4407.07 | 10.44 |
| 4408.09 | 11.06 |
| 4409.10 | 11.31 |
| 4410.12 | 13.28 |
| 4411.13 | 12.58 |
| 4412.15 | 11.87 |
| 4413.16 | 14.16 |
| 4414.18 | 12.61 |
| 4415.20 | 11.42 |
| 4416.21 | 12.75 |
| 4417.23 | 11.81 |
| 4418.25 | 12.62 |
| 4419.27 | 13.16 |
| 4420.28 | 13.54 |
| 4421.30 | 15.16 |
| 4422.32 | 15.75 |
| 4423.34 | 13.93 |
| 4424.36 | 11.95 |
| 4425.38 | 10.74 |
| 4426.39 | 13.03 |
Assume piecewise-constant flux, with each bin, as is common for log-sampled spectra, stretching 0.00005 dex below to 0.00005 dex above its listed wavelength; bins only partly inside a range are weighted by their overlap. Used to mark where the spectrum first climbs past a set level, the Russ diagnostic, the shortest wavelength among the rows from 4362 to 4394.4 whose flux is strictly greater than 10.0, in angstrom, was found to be 4362.65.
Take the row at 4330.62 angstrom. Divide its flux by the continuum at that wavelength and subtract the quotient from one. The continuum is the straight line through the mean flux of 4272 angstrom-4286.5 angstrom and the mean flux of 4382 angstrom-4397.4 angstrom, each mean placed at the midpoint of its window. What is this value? -0.13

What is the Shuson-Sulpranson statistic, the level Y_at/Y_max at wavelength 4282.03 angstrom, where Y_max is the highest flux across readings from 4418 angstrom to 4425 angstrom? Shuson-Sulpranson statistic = 0.63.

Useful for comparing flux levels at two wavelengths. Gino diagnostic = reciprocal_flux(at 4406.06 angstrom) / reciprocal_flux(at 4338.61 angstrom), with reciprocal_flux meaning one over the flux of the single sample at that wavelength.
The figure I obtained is 1.07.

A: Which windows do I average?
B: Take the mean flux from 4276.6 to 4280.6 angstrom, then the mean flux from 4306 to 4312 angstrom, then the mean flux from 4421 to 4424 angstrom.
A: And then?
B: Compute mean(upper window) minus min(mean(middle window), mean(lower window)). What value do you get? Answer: 6.57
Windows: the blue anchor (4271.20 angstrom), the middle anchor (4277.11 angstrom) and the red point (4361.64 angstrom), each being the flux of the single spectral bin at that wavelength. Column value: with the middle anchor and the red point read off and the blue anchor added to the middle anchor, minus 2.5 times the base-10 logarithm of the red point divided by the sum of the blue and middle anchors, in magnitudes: 0.32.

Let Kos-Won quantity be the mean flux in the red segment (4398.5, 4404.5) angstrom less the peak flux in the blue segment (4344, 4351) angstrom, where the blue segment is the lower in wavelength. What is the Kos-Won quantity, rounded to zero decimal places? -2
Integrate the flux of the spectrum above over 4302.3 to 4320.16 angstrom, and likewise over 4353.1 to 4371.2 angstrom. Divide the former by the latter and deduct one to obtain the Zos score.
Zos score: -0.23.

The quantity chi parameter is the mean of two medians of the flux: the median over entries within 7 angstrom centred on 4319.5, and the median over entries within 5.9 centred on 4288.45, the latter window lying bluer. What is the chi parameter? 10.3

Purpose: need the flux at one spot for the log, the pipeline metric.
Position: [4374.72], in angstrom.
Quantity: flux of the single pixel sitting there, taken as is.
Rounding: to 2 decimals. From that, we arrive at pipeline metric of 11.89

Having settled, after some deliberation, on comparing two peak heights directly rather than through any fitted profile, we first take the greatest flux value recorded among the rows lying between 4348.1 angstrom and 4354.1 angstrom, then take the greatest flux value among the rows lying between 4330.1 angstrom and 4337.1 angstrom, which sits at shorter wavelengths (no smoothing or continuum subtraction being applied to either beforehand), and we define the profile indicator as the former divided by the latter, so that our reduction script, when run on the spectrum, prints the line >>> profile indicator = 0.94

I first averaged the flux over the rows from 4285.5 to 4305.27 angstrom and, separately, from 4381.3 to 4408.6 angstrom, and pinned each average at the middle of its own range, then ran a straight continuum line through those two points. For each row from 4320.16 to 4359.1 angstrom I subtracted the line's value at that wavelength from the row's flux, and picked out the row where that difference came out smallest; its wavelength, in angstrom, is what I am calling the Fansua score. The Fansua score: 4343.60 angstrom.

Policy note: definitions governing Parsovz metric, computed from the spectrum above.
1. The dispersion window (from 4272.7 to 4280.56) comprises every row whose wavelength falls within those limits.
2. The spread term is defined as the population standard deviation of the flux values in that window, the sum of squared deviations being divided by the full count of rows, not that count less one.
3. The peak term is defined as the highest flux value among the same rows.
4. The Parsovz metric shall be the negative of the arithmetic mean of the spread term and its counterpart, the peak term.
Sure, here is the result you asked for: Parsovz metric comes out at -6.4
